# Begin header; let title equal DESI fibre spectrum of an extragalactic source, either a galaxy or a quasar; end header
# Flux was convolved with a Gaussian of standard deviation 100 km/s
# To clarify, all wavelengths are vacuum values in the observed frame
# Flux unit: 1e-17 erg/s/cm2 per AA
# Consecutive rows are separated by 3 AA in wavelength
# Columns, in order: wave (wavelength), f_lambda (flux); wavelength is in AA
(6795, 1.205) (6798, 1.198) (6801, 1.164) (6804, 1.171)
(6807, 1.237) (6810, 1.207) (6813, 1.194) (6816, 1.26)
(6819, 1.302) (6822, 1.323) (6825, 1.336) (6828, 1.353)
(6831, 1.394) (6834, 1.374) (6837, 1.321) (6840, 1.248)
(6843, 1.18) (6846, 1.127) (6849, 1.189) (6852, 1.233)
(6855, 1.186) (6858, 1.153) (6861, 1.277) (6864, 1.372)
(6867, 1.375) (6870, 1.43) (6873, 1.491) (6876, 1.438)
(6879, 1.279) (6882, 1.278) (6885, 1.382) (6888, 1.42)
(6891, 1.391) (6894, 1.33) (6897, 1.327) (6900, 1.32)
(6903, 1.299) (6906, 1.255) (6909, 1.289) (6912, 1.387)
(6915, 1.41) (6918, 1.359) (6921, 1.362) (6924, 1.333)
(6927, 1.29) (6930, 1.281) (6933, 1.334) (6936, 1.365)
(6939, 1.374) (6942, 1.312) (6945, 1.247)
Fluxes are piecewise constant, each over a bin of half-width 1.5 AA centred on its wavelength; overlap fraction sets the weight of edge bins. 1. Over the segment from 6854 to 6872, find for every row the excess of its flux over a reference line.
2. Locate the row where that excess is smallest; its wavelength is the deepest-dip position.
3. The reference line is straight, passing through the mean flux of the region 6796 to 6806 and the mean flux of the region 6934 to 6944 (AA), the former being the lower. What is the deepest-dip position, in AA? 6858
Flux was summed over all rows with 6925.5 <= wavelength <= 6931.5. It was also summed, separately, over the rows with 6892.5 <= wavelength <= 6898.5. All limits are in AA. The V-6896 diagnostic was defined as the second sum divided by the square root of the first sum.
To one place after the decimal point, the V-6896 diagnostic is 1.7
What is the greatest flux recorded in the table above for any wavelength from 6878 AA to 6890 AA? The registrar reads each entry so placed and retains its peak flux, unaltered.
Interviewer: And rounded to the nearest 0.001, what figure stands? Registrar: 1.420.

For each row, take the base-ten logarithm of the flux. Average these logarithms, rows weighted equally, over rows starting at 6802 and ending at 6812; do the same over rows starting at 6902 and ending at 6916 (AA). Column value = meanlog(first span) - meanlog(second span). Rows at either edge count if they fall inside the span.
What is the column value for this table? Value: -0.042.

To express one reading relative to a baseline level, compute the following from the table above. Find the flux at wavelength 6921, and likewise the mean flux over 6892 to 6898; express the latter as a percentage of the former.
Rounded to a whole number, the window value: 98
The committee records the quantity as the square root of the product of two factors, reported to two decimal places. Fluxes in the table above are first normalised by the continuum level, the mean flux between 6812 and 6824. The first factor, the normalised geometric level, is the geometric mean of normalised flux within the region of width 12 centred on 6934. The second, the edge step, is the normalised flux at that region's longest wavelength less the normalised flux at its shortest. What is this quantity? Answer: 0.28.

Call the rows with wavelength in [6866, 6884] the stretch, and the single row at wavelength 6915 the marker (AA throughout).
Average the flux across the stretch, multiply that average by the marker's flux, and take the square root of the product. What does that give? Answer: 1.396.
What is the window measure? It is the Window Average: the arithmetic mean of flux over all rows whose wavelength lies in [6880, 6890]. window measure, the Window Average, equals 1.36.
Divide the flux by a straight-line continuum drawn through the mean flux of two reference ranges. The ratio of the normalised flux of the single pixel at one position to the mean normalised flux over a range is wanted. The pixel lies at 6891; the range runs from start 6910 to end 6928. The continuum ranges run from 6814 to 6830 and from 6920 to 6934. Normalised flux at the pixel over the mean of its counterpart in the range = 1.03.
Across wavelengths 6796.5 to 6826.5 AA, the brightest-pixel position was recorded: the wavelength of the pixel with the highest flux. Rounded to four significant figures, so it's 6825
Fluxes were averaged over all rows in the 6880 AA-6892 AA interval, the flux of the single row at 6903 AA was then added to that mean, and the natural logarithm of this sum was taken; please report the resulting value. 0.98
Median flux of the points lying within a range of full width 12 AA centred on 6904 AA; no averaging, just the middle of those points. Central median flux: 1.294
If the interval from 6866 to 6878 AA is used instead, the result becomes 1.434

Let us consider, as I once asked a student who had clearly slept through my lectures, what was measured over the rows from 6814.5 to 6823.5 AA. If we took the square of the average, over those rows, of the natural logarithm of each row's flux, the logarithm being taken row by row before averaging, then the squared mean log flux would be 0.067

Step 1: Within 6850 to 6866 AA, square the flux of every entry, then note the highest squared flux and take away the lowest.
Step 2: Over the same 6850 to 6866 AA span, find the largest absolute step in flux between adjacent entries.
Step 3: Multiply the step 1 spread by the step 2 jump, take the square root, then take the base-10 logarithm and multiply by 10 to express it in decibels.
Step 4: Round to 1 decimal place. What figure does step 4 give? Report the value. -5.8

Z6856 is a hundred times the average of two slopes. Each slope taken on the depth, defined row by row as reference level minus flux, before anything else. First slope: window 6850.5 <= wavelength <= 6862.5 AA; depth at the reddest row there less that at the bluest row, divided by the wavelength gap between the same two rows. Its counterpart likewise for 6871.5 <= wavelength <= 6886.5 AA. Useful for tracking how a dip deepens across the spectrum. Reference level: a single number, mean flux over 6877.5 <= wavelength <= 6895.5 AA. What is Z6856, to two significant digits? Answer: 0.21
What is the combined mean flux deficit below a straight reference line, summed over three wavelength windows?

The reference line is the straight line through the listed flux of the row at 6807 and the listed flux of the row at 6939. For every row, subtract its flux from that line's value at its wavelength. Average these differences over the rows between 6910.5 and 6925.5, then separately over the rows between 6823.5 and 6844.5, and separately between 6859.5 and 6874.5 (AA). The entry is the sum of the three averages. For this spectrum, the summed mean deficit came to -0.16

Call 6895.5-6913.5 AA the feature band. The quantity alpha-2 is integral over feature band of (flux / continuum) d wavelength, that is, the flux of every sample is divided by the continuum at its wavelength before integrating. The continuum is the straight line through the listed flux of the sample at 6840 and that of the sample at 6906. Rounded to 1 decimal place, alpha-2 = 18.8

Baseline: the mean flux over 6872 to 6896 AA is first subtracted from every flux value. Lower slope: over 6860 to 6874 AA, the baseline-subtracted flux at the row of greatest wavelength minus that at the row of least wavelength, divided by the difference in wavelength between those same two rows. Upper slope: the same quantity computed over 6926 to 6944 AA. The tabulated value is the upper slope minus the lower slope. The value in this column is -0.016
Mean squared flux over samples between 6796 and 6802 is 1.4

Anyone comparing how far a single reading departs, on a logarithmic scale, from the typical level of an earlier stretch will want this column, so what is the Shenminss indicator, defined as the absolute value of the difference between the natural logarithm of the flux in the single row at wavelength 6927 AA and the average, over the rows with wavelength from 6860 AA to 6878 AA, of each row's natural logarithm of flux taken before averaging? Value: 0.079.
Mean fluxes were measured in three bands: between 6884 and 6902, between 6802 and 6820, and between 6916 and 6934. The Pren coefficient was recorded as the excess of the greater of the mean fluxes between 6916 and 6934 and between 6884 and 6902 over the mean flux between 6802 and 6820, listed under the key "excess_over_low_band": 0.13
